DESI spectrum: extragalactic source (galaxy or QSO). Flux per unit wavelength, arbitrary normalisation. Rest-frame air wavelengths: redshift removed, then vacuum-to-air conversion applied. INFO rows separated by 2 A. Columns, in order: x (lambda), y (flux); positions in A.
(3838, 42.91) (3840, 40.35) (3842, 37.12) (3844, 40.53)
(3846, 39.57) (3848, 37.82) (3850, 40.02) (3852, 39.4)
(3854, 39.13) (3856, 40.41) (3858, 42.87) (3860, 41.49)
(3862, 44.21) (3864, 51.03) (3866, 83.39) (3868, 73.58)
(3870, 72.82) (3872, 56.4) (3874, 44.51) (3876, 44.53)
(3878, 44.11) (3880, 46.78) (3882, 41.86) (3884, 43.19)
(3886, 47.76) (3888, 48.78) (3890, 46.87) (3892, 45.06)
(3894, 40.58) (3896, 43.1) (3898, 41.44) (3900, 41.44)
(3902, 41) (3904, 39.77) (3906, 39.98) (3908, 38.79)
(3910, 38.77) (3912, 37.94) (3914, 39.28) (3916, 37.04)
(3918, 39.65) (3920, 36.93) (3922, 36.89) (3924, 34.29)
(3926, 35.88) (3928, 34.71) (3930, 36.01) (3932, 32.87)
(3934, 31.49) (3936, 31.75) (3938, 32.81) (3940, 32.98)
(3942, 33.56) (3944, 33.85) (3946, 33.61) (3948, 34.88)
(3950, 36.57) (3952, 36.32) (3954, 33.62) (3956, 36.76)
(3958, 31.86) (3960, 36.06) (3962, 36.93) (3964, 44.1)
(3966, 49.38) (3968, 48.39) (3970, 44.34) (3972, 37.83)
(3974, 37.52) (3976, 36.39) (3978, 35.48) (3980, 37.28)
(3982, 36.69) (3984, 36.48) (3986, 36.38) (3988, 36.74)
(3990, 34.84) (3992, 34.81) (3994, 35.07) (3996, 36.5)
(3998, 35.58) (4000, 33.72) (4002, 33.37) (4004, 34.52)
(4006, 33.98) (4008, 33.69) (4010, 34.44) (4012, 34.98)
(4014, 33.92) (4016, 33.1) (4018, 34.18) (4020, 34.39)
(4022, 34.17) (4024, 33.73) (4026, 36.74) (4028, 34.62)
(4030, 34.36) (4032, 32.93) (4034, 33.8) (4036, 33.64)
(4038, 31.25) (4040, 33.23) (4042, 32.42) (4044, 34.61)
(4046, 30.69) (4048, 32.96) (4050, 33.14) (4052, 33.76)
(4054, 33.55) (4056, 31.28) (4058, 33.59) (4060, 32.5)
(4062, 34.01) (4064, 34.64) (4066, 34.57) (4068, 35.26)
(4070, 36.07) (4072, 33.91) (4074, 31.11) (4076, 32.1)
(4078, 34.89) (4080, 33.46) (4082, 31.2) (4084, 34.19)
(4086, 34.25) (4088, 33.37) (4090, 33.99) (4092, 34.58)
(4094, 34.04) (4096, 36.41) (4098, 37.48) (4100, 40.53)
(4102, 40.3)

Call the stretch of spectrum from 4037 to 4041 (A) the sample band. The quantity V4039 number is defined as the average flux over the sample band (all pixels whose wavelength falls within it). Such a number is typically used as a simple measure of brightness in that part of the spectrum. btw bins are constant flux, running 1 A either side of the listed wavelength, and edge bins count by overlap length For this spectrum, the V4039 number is 32.2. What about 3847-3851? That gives 38.9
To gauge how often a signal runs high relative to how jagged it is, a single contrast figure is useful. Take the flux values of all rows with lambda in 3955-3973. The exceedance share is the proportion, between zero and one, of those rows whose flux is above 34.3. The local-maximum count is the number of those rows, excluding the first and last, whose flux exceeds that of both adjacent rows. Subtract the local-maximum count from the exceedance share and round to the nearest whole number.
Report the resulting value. 0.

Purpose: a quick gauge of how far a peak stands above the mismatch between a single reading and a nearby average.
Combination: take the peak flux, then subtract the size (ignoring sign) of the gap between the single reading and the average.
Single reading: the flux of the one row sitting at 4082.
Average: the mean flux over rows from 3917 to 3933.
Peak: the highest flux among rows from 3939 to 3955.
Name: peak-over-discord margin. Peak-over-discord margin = 32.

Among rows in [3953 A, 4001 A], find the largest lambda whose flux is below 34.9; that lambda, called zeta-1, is 4000 A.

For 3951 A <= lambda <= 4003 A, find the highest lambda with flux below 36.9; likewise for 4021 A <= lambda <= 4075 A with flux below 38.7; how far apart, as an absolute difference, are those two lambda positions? 72 A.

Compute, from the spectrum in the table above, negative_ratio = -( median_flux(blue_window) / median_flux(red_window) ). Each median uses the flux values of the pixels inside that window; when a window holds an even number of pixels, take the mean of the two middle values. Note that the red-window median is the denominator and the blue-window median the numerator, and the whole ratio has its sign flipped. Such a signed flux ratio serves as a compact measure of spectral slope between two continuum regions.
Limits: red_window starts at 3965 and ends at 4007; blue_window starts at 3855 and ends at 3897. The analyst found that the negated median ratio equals -1.22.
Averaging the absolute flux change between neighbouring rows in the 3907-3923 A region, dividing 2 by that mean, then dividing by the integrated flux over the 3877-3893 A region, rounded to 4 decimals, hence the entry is 0.0020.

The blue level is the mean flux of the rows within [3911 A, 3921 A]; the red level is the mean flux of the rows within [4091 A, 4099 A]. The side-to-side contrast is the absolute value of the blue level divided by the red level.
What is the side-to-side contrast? 1.1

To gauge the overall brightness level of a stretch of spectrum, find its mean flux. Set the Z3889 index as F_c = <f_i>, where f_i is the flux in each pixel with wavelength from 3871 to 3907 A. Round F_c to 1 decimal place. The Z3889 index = 44.3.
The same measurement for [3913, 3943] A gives 35.1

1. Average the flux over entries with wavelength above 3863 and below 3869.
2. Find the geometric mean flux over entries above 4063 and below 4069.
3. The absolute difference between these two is 34.5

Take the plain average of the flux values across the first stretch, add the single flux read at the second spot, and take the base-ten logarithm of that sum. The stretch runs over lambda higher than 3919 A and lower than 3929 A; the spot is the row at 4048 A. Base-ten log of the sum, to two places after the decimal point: 1.84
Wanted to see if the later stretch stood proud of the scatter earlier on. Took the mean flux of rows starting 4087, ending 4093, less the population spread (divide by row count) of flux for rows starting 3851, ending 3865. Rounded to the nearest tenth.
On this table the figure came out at 30.2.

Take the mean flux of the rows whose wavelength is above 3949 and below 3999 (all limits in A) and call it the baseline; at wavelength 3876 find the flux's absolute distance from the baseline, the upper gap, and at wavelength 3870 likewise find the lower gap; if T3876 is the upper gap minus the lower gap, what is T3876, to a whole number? -28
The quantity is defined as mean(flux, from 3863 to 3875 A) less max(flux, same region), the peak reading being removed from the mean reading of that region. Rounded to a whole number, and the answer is -20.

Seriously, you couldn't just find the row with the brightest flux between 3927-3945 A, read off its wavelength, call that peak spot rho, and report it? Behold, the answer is 3930 A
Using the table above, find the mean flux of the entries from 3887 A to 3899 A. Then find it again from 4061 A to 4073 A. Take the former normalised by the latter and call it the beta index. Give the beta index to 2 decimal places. 1.28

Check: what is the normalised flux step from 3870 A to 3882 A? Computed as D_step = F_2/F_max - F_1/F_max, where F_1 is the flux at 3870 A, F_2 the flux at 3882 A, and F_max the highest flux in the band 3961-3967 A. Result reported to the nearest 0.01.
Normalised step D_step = -0.63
